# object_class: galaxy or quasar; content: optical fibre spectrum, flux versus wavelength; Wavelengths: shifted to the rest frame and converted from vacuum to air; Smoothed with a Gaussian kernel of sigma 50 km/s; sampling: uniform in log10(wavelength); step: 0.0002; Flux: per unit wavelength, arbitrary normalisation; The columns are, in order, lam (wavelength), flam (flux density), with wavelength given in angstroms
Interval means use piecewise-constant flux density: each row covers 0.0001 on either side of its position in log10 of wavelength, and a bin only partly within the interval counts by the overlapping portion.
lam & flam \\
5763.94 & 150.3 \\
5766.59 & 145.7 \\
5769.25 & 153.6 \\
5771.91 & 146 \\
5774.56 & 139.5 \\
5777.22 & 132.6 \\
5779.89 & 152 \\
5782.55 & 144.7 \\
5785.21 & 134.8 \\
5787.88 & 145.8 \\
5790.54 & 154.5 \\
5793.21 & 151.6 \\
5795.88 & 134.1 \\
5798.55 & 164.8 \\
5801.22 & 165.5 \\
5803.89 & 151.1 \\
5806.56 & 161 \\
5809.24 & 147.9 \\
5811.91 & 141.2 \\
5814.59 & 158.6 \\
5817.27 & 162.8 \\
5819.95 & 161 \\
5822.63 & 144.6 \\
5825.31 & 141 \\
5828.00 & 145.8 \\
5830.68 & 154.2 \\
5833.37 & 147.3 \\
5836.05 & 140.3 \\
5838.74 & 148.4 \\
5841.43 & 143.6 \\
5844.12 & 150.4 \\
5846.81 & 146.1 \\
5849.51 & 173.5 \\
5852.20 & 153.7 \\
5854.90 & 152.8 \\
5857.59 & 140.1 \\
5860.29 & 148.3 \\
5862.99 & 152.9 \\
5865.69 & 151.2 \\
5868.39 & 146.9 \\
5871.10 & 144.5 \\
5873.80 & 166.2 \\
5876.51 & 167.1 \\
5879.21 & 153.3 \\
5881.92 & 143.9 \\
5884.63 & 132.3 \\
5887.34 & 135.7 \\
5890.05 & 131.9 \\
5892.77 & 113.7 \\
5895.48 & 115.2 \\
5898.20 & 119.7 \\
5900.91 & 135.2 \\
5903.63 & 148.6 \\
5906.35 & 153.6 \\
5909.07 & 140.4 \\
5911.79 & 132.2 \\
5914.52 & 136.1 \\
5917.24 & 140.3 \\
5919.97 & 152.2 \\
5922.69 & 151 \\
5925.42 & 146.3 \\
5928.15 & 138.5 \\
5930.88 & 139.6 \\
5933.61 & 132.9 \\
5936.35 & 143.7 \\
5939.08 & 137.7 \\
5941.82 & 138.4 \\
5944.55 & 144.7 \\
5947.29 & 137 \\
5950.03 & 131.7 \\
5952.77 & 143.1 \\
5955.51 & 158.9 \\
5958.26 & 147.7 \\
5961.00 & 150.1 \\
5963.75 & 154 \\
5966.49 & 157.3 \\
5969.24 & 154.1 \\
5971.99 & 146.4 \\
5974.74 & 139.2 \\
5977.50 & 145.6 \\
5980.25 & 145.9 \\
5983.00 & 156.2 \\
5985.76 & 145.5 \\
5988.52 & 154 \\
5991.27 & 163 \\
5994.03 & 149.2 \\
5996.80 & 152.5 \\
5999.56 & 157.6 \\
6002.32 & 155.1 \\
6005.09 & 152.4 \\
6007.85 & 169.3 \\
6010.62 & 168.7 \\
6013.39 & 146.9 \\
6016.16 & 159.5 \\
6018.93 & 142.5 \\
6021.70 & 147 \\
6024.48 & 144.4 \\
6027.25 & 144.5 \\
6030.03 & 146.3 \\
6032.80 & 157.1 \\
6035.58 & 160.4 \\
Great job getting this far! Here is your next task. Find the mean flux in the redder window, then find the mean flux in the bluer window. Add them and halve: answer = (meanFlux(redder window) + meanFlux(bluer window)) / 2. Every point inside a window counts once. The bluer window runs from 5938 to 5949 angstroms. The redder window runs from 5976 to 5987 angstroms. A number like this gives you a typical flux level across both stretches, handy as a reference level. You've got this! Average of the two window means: 144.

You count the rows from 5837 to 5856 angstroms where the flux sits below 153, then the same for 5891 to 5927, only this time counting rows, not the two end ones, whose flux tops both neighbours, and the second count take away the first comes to -3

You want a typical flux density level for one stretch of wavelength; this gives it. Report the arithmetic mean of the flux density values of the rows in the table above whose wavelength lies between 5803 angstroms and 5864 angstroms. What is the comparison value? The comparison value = 151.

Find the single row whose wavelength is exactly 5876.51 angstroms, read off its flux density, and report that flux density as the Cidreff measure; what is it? 167.1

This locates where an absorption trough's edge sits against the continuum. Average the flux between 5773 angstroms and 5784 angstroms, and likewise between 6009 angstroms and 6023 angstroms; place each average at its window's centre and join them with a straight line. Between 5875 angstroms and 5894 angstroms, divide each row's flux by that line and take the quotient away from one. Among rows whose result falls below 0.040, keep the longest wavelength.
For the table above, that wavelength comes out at 5881.92 angstroms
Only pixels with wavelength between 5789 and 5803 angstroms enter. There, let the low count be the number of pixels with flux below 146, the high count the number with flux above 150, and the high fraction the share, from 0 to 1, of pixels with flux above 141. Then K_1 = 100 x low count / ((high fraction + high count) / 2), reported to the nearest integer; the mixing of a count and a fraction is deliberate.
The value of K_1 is 42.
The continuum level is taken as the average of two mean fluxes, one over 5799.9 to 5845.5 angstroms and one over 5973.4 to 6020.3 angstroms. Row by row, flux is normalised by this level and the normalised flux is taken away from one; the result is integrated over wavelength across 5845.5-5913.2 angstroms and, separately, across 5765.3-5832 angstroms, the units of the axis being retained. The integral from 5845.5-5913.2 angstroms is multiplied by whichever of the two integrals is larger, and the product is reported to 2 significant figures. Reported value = 13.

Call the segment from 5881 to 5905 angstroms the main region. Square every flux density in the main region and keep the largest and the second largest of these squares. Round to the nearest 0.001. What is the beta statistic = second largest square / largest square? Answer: 0.938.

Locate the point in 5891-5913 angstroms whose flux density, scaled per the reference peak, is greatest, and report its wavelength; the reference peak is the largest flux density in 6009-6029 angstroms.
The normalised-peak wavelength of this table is 5906.35 angstroms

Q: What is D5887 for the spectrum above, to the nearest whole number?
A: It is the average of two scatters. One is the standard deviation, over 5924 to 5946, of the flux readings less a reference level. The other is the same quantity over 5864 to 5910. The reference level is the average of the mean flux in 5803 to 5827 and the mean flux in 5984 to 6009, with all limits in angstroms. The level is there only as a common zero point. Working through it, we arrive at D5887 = 10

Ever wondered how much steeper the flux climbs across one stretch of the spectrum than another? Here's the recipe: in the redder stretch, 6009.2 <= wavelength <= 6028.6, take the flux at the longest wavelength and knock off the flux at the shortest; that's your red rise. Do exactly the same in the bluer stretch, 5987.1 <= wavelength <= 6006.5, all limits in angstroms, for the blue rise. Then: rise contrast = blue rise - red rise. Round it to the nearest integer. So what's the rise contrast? 23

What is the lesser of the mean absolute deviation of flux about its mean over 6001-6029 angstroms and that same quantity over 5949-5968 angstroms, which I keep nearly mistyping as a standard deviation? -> 7.0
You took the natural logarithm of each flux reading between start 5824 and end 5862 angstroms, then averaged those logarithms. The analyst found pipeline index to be 5.002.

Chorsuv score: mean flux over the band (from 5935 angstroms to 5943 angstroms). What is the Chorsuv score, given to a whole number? 140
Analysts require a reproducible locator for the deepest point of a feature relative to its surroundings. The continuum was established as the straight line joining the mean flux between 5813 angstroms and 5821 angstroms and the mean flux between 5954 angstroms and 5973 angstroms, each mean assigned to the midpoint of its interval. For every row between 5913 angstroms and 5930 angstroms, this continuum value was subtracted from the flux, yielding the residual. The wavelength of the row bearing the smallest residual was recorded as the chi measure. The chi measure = 5914.52 angstroms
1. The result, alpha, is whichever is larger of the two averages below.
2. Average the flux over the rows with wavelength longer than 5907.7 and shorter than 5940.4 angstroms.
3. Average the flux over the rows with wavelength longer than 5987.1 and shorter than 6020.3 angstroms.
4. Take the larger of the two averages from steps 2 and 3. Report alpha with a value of 156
